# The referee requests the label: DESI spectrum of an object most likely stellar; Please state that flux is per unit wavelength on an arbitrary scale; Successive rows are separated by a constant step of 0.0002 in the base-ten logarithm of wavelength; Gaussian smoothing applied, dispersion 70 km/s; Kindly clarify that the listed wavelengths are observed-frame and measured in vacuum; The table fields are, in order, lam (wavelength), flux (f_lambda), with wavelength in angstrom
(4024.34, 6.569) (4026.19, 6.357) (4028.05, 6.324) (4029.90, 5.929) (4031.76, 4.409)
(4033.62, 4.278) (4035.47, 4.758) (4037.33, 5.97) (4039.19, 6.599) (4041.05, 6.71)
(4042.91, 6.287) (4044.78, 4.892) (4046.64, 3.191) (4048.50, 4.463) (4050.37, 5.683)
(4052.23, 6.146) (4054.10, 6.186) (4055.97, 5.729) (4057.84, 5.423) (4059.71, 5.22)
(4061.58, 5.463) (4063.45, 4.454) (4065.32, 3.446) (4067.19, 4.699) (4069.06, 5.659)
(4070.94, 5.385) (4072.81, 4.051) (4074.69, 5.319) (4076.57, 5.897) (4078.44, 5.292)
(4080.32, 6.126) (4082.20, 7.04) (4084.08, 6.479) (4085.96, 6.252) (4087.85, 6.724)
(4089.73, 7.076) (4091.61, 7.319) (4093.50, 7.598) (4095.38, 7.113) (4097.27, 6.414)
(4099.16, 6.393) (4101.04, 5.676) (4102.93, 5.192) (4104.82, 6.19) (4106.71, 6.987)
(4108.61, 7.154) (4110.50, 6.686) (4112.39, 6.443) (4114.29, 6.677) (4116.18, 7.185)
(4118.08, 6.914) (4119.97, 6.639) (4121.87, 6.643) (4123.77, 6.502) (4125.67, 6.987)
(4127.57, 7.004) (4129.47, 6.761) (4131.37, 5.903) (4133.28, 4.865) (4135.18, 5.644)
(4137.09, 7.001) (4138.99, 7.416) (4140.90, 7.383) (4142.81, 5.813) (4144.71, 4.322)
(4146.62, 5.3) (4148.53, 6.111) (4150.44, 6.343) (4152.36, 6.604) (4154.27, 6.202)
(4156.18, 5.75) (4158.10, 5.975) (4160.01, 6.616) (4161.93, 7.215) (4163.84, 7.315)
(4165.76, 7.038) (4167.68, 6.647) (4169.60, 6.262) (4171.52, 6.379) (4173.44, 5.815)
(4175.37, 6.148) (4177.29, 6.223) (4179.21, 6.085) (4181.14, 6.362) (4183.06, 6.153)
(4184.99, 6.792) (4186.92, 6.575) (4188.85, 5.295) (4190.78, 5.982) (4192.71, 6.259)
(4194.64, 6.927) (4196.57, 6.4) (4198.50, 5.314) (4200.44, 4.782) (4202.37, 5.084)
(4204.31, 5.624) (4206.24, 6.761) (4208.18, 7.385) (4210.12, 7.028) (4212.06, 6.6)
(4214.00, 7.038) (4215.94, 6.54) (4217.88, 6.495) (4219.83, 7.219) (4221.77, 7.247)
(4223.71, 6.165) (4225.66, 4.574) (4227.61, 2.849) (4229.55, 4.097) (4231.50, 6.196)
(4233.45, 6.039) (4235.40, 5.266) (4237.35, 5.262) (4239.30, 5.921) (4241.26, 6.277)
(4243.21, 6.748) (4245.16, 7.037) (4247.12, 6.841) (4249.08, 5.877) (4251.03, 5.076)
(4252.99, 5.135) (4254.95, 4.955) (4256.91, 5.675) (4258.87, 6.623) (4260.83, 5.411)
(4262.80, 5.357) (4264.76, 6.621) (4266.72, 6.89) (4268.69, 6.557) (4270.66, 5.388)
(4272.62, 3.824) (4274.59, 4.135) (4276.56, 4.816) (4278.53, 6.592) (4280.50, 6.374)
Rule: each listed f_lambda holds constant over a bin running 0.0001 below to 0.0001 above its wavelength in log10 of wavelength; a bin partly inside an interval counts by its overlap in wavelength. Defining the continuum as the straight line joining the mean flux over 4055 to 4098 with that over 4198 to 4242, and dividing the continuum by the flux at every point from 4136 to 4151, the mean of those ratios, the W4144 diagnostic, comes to 0.97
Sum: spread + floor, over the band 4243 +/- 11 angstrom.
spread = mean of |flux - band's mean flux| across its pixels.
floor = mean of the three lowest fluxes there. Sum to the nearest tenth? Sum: 5.7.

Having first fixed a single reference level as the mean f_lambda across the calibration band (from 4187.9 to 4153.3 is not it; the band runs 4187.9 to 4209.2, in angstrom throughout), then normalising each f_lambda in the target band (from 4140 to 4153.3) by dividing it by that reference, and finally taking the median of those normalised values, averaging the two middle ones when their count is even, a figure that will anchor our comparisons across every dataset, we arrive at 1.02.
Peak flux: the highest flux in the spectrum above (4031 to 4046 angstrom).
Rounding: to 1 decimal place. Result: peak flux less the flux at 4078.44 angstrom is 1.4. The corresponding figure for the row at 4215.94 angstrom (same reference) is 0.2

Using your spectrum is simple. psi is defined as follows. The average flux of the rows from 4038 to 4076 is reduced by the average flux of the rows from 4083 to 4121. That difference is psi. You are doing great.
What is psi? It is -1.4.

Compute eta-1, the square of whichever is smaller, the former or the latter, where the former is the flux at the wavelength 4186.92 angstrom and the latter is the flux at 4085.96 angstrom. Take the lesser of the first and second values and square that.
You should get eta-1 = 39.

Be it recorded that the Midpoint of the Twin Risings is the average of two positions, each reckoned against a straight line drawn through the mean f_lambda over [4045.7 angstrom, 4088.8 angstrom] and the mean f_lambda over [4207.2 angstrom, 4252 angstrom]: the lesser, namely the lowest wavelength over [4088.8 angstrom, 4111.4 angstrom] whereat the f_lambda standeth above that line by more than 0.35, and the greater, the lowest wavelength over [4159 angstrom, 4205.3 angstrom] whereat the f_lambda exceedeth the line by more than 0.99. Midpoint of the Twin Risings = 4125.8 angstrom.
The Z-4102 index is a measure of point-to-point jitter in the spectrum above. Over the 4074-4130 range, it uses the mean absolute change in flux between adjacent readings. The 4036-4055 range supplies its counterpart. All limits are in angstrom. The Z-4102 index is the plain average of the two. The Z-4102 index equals 0.62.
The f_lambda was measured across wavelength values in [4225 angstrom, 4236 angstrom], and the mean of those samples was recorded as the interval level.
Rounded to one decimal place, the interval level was 4.8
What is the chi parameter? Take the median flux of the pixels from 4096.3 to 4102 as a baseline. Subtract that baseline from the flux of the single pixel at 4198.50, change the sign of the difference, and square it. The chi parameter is 1.16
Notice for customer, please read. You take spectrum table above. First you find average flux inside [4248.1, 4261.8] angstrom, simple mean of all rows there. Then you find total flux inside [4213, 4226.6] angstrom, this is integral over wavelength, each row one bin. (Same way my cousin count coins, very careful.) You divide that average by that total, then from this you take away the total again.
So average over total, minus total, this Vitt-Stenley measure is -88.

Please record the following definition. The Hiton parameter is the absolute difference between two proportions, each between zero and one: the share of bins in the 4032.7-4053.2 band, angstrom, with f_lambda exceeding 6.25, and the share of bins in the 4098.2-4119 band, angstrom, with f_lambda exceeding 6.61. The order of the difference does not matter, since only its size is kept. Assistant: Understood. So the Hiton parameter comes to 0.27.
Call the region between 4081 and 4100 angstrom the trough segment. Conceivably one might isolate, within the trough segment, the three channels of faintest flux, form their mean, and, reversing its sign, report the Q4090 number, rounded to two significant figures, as -6.4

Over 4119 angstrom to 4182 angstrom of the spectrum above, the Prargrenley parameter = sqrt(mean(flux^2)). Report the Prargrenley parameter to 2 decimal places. 6.38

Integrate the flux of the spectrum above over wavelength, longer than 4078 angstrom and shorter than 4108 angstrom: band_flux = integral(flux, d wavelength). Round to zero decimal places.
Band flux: 196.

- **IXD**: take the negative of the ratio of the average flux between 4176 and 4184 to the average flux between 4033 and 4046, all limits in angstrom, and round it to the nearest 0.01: -1.10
